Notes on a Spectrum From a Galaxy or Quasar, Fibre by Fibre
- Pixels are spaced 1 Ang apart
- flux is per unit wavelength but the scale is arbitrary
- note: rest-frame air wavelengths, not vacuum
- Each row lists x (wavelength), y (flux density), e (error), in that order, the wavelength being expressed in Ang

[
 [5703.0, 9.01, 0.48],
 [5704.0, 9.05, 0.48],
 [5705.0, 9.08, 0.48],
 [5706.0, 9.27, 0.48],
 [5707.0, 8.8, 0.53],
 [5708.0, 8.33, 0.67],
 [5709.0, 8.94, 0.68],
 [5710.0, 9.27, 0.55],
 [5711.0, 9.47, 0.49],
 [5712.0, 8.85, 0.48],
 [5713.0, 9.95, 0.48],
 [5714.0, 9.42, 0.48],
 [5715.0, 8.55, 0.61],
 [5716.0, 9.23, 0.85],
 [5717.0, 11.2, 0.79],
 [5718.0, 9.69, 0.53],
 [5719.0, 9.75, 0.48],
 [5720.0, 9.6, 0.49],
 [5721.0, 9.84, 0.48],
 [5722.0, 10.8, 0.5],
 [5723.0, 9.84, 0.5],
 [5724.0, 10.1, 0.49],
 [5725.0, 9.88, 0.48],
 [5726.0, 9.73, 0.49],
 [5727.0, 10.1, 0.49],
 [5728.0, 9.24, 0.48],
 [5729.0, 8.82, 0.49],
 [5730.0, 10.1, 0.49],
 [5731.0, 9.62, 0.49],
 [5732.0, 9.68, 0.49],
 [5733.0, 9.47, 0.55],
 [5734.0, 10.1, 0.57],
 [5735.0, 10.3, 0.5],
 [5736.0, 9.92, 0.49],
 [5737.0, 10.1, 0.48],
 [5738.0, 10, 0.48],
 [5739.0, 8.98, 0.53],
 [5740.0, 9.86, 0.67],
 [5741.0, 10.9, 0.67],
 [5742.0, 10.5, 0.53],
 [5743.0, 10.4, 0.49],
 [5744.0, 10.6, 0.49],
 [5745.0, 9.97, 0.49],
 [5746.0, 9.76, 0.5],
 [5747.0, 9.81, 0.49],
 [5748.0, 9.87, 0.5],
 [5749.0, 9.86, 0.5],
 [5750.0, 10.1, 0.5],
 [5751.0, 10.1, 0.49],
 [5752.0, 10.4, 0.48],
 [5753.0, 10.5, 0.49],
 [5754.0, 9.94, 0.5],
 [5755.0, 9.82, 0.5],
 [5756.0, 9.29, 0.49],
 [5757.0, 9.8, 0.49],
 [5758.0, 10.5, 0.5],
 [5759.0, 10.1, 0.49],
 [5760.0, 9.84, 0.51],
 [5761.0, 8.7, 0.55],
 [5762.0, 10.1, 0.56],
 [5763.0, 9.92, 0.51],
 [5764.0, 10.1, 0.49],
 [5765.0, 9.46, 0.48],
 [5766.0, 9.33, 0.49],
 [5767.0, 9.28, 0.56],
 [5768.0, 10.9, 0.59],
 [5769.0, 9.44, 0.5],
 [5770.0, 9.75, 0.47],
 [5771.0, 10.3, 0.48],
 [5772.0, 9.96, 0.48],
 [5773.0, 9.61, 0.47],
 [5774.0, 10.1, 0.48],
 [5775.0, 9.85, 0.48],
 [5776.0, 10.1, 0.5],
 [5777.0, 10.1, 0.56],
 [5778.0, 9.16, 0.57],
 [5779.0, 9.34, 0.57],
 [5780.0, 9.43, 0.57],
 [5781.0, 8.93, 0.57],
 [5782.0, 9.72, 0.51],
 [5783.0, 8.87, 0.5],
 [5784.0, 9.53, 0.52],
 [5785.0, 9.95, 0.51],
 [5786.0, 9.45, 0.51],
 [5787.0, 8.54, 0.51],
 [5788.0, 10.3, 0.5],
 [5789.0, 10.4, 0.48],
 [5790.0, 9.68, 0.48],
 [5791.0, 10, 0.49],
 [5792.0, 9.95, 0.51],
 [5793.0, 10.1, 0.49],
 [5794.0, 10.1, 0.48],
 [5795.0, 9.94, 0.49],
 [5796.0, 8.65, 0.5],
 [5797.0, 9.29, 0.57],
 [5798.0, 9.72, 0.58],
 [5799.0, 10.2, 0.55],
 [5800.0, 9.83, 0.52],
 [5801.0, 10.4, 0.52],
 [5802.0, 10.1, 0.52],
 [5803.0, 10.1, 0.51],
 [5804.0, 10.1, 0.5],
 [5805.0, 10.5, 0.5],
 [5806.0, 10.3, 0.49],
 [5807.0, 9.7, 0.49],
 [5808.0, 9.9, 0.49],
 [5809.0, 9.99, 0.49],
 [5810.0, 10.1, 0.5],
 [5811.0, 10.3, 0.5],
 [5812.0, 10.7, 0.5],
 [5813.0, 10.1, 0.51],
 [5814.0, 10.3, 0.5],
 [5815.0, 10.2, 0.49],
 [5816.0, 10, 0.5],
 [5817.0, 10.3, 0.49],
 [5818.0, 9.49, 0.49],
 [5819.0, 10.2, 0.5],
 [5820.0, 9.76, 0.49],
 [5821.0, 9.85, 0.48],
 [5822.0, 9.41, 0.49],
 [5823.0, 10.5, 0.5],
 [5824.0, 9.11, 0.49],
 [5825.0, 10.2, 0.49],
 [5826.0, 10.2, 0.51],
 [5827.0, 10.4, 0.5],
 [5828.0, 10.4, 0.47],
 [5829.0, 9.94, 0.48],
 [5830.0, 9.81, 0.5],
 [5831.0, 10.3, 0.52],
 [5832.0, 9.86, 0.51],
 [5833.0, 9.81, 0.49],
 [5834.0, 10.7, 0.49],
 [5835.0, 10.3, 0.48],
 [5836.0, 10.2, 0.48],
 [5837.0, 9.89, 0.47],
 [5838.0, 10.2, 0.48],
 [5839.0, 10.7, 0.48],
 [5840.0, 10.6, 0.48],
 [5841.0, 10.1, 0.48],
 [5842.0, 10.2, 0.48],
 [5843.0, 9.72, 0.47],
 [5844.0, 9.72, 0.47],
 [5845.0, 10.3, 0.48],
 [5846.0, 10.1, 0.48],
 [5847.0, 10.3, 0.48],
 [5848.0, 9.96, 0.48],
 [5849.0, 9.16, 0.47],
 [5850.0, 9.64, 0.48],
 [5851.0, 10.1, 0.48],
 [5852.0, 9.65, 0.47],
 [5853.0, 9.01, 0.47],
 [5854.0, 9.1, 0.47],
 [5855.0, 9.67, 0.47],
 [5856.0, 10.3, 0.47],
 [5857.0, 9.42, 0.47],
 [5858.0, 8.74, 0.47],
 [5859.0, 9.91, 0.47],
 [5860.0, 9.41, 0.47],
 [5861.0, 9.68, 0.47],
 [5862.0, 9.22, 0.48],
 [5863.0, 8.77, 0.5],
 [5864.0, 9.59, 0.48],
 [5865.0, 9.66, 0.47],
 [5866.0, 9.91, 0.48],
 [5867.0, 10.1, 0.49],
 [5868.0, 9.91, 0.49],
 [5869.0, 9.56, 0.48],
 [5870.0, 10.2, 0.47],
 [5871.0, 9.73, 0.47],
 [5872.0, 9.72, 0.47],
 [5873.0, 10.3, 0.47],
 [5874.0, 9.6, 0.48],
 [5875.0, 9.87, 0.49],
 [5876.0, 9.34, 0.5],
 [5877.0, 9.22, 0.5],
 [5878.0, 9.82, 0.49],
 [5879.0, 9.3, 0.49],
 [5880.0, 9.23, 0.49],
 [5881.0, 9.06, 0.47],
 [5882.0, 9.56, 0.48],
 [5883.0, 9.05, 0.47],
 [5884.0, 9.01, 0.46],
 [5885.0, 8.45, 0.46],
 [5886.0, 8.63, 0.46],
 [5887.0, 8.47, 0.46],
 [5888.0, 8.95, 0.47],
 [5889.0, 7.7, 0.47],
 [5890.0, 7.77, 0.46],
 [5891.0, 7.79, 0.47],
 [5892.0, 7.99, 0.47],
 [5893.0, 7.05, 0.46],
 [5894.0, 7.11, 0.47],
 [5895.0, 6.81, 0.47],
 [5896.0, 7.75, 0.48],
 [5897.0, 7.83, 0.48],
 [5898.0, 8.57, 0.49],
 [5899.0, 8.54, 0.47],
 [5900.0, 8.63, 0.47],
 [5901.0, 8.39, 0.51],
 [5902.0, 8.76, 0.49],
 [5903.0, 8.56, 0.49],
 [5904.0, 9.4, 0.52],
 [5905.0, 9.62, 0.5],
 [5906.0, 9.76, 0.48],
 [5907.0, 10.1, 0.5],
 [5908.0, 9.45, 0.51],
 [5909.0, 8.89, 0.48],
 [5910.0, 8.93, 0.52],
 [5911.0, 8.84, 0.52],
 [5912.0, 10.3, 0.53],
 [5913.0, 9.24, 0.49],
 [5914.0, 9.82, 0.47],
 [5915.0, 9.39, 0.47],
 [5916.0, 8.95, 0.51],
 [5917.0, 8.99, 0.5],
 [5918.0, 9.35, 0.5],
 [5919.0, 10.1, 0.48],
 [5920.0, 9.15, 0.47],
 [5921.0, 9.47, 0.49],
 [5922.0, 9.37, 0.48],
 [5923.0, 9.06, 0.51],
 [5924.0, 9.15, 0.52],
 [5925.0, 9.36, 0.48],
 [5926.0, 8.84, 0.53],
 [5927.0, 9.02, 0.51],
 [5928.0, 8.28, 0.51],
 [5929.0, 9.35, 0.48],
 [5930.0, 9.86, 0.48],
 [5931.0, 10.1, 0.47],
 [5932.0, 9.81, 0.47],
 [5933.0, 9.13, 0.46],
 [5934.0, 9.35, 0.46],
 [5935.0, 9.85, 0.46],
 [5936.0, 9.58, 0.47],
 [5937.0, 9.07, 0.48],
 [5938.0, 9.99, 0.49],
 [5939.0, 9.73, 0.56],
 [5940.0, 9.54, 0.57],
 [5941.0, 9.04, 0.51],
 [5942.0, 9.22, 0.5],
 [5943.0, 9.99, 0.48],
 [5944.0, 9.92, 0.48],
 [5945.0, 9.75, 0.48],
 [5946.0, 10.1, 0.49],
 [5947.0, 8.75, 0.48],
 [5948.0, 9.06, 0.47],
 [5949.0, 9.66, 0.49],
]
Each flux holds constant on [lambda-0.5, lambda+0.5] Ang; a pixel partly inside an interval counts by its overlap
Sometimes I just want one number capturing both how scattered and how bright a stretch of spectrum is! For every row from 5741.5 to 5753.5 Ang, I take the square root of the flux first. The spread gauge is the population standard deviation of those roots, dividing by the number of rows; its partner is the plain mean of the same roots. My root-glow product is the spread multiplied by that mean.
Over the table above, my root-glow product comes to 0.15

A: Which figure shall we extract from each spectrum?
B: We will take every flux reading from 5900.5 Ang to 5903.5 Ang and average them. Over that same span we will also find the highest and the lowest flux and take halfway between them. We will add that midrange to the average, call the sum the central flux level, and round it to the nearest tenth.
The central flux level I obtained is 17.1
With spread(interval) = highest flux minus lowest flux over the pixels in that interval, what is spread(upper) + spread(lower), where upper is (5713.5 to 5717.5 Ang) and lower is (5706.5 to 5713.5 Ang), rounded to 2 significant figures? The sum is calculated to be 4.3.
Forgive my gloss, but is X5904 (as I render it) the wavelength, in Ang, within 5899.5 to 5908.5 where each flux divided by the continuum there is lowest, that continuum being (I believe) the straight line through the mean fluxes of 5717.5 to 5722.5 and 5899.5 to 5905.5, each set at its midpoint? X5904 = 5901.0 Ang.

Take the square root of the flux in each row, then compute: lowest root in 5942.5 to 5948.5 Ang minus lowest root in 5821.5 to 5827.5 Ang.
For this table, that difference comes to -0.06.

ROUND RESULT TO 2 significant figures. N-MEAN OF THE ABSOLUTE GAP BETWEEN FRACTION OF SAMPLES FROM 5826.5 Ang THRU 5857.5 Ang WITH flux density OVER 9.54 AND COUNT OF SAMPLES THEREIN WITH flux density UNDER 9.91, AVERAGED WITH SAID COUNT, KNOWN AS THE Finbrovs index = 13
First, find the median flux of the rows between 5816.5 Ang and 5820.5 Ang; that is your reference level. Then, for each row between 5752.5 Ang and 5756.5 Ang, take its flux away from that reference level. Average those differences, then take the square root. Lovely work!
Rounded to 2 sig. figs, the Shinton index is 0.30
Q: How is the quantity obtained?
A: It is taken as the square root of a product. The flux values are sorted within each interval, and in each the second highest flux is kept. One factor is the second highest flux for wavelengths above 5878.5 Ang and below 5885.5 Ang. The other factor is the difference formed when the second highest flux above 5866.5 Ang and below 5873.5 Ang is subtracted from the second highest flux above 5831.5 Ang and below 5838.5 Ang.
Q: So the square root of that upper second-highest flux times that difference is 1.0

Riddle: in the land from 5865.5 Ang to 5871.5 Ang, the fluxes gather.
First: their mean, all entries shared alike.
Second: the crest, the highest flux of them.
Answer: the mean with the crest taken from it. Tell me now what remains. -0.30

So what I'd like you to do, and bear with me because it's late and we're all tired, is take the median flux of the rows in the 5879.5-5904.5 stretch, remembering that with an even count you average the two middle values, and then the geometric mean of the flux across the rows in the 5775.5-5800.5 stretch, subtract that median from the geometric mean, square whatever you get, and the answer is 1.20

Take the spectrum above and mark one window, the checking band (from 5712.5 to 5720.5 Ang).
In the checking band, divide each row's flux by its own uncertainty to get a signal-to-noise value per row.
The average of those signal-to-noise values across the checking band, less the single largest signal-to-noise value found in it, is -3.5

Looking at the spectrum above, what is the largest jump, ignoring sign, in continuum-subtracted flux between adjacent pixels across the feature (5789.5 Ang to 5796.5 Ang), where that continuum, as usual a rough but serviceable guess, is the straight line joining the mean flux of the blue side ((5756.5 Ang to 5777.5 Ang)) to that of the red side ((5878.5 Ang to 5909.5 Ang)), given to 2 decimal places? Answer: 1.28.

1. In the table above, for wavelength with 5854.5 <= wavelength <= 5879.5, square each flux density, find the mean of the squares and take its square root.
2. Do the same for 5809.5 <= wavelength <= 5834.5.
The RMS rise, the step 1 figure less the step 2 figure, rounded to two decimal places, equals -0.44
